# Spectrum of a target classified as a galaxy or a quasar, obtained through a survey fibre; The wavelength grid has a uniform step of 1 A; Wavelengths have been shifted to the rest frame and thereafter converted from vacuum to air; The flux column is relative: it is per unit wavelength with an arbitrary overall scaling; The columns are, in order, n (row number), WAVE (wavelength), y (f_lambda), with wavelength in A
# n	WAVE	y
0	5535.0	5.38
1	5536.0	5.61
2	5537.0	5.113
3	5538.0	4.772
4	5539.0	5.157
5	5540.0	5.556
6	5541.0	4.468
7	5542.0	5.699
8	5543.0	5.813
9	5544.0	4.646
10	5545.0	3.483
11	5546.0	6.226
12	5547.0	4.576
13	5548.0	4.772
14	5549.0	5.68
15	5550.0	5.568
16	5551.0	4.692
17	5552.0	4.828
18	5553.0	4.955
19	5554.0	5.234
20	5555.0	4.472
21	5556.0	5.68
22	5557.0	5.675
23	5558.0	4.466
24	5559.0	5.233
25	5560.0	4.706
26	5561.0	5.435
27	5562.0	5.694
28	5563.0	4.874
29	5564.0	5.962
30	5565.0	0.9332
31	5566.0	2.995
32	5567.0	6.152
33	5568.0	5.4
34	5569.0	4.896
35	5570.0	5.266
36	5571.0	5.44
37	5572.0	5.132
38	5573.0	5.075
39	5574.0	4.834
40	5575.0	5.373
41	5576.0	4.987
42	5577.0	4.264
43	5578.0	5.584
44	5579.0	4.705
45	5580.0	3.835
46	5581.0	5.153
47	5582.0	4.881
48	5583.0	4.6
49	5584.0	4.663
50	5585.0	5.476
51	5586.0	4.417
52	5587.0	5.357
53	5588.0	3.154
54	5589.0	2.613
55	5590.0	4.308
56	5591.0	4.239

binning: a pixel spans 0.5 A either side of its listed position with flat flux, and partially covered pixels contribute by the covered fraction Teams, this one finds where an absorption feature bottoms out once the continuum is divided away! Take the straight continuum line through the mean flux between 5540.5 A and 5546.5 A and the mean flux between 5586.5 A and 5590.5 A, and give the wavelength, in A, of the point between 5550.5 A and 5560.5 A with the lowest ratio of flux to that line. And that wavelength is 5555.0 A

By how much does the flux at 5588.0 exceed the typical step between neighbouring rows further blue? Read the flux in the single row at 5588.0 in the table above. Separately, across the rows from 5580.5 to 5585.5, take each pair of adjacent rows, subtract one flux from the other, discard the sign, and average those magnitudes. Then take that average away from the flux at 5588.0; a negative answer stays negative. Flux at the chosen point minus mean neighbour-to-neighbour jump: 2.8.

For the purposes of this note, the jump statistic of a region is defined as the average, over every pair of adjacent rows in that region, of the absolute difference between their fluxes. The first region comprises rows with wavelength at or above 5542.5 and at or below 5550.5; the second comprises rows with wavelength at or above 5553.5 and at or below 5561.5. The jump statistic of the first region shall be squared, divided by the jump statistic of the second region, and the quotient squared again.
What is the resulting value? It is 3.0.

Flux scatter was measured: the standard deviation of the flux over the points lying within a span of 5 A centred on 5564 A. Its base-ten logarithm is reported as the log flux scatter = 0.3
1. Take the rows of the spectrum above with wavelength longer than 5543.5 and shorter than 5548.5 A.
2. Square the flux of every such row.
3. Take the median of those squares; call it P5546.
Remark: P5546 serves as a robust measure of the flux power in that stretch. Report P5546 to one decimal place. 21.6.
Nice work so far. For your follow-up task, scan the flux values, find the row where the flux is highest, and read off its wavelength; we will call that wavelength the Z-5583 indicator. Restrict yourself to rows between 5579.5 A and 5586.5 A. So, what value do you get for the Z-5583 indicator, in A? 5585.0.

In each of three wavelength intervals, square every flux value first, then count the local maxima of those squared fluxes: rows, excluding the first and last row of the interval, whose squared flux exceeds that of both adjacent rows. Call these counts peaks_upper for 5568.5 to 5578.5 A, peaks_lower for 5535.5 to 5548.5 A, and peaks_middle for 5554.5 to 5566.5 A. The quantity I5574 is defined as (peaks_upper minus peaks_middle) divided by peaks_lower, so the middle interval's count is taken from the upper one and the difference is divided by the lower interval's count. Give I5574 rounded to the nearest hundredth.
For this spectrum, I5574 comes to -0.67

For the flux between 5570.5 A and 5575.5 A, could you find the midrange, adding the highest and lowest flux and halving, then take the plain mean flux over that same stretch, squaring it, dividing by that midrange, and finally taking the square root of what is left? 2.28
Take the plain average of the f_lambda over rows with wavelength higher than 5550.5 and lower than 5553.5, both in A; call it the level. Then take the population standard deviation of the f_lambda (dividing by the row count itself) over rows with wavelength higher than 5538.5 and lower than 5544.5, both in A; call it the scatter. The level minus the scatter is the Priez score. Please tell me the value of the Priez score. 4.31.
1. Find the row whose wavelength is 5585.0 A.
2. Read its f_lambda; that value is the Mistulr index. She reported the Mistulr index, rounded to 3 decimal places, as 5.476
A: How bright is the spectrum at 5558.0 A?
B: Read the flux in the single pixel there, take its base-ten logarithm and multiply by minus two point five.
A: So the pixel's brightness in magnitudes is -1.62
